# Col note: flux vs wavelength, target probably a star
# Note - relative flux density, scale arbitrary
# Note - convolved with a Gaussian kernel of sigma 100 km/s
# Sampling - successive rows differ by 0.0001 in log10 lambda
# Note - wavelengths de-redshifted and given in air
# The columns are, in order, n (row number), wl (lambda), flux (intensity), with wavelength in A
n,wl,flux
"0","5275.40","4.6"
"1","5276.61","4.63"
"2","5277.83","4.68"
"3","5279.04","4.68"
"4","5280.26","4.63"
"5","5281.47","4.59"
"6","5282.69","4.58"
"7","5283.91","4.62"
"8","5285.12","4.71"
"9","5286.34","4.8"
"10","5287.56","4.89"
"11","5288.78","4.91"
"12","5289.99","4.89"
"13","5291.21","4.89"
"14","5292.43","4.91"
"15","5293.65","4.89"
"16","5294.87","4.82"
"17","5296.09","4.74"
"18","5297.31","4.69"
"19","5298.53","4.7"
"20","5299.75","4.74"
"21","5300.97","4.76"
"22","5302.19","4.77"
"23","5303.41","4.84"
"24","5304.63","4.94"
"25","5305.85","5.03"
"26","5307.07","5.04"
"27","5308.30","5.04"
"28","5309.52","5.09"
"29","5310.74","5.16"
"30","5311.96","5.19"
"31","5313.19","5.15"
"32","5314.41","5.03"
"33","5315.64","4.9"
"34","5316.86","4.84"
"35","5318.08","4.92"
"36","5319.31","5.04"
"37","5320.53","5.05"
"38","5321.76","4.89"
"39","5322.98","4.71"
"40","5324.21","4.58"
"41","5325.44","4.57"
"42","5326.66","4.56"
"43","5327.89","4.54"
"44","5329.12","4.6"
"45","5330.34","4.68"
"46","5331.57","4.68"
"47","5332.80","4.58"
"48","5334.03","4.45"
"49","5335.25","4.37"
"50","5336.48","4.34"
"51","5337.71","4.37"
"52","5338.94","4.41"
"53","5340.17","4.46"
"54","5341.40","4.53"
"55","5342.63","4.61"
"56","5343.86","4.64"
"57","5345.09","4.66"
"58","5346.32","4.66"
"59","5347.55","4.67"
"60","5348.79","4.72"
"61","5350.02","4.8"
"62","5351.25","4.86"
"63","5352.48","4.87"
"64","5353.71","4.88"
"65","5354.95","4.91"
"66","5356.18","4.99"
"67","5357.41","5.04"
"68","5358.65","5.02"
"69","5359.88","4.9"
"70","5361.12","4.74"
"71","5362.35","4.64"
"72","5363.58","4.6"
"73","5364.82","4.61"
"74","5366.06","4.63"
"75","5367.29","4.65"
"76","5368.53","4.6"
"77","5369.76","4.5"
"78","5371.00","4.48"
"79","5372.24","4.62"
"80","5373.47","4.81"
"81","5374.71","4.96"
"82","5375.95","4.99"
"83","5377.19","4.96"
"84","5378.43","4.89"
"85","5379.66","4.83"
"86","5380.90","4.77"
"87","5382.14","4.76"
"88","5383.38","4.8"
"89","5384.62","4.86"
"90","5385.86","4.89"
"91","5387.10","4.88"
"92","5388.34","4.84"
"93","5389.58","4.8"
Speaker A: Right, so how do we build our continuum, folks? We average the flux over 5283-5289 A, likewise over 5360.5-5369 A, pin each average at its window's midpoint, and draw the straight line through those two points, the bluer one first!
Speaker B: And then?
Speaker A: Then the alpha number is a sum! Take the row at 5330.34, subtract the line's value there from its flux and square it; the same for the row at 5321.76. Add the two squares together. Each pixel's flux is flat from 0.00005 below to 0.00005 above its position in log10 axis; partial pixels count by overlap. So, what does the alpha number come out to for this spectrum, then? 0.03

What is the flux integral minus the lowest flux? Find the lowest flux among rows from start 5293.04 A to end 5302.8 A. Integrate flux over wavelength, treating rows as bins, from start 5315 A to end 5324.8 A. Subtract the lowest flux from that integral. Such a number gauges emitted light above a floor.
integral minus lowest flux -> 43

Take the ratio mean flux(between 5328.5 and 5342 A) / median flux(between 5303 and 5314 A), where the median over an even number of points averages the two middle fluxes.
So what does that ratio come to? 0.89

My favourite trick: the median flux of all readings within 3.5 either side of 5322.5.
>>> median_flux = 4.8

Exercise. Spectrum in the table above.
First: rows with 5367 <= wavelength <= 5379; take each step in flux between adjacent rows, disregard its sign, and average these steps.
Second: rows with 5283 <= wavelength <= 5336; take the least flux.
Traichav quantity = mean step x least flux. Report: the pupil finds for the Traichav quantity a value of 0.38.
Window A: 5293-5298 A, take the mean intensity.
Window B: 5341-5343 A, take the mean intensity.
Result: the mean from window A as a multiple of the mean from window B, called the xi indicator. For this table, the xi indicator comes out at 1.05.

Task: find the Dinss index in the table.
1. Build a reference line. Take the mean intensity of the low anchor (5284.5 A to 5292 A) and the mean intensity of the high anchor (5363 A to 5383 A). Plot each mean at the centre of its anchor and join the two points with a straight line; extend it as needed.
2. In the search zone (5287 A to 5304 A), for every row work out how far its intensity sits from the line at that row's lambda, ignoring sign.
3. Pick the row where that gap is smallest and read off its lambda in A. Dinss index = 5303.41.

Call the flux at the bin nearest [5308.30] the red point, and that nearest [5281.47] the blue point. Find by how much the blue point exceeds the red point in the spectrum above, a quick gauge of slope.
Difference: -0.45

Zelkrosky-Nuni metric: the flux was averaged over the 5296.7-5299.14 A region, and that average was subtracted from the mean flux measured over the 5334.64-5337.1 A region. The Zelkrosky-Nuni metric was -0.3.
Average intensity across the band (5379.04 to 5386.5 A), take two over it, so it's 0.415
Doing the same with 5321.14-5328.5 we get 0.431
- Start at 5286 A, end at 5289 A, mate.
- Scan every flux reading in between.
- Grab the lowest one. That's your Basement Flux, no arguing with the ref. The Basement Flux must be 4.8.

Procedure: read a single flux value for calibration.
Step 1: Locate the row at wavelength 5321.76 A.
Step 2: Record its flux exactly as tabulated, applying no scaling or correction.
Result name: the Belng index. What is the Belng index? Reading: 4.89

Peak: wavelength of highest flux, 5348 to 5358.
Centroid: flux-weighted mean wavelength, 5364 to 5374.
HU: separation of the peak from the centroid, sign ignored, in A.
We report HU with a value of 11.7 A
